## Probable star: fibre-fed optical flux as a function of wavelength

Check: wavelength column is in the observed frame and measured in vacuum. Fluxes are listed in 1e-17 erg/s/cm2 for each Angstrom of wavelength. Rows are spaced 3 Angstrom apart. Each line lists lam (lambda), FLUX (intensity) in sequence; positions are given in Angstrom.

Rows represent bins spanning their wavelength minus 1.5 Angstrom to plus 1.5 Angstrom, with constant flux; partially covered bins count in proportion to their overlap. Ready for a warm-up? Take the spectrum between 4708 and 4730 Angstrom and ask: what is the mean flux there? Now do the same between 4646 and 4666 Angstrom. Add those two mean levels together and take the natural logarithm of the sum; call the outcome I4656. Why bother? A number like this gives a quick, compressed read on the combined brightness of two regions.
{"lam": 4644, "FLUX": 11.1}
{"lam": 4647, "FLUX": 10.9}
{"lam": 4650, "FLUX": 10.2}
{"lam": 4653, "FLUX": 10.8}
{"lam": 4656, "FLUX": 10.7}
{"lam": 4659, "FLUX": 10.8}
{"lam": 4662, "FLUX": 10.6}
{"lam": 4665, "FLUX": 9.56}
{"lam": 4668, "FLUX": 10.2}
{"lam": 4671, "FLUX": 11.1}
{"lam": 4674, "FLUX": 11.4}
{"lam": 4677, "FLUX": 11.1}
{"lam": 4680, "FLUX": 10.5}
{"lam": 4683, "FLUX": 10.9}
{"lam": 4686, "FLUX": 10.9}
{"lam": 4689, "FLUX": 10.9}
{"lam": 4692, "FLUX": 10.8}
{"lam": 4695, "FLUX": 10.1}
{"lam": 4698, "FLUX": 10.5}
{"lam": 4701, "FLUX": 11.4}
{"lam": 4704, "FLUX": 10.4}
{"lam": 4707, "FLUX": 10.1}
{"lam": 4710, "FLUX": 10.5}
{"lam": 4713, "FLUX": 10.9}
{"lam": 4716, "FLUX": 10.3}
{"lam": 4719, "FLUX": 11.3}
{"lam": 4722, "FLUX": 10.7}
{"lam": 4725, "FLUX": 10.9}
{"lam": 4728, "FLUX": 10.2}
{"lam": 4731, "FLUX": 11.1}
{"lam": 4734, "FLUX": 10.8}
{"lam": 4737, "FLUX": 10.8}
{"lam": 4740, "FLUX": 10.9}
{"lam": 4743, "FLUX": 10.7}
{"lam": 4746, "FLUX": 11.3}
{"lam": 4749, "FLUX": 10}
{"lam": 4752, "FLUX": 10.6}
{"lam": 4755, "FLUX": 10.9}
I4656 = 3.05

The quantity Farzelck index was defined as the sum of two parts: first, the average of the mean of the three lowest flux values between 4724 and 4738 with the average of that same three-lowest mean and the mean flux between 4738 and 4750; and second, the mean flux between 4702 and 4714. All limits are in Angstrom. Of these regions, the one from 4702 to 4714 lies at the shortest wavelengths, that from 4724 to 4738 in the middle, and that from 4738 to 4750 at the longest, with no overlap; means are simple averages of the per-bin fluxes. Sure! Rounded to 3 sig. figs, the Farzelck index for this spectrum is 21.1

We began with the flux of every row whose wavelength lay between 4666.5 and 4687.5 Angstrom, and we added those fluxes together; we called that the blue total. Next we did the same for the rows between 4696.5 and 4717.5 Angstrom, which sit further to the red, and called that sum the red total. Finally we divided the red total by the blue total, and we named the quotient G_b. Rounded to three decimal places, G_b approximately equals 0.974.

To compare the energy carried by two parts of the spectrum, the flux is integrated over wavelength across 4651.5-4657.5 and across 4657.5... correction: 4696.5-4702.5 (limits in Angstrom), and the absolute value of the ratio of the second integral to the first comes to 1.02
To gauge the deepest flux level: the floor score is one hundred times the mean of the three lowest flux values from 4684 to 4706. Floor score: 1033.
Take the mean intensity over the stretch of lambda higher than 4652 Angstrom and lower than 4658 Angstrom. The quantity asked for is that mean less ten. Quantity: 0.75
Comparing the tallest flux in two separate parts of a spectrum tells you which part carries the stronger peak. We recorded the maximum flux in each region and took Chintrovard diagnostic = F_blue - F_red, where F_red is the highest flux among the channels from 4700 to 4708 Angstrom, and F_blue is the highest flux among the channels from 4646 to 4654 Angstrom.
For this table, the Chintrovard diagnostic -0.50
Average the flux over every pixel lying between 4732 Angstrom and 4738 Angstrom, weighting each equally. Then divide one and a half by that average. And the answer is 0.139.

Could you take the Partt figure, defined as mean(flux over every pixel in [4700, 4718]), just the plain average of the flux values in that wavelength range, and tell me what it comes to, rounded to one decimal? 10.6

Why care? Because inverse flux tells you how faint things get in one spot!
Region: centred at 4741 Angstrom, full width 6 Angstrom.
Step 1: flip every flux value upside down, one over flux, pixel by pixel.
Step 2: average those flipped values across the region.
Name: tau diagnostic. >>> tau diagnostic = 0.093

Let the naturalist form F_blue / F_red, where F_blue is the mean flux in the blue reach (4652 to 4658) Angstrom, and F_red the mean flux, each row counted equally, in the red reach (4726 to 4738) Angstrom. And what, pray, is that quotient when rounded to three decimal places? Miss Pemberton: 1.002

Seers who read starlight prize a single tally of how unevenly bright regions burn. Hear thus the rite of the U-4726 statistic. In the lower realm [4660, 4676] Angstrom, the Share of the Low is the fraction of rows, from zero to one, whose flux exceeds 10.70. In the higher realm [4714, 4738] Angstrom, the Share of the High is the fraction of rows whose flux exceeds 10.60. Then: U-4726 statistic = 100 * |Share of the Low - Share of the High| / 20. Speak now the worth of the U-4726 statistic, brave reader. 1.75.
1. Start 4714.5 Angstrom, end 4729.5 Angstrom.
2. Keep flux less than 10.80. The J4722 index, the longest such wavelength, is 4728 Angstrom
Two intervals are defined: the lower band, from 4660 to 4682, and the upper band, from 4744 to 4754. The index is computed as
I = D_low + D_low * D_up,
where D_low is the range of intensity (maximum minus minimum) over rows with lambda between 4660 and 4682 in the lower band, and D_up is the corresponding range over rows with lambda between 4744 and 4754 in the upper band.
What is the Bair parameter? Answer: 4.2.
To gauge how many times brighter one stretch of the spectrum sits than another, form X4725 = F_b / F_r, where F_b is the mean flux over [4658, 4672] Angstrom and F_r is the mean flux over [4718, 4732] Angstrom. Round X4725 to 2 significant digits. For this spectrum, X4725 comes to 0.96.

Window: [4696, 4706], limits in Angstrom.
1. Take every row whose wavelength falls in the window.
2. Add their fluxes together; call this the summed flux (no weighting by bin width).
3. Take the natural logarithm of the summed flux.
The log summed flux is 3.48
